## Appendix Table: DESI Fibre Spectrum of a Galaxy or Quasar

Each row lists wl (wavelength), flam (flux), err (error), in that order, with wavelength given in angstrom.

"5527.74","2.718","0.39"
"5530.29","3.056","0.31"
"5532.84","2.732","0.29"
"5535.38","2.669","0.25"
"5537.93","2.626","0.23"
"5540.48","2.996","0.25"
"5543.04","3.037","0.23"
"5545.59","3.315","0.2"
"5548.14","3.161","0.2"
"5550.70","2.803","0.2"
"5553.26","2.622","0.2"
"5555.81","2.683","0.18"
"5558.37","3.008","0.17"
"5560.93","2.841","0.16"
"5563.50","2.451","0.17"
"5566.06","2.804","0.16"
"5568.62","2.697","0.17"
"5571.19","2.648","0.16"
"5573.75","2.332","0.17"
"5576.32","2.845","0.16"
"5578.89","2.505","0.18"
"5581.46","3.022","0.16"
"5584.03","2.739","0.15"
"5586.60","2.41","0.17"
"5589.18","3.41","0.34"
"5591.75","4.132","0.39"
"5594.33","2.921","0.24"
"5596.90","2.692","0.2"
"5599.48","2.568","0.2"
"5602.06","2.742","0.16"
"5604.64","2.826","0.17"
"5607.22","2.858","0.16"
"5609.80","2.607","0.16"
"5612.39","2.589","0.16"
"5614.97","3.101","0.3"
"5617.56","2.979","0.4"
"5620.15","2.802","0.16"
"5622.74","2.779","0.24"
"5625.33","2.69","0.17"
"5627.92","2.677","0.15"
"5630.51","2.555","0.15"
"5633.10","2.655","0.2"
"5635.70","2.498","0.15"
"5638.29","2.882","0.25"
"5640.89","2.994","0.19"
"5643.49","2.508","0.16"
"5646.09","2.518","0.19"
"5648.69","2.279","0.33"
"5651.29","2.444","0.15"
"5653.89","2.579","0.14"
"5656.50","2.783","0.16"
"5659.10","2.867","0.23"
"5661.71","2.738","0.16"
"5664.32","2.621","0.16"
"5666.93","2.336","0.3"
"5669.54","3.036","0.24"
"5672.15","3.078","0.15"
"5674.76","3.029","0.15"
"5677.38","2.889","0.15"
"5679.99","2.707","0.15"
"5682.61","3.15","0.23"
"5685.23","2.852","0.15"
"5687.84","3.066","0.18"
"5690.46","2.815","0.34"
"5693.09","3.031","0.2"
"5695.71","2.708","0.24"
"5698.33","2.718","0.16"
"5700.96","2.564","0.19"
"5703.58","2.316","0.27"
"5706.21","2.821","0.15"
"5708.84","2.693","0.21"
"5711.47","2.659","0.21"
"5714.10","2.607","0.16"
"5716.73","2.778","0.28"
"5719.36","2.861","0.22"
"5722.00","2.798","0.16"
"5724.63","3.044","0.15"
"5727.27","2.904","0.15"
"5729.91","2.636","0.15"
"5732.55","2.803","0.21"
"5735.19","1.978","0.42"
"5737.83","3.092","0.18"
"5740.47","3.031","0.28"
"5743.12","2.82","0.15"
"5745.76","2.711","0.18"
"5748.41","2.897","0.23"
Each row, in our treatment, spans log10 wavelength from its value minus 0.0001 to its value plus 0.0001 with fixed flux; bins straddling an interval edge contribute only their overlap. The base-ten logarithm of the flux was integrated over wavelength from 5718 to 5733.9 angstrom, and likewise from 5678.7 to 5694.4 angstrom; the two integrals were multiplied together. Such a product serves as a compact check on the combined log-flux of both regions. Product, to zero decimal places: 53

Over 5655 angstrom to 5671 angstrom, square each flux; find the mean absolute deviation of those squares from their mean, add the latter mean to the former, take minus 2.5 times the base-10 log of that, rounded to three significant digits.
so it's -2.31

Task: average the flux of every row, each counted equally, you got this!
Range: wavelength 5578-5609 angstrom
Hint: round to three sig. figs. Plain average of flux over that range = 2.90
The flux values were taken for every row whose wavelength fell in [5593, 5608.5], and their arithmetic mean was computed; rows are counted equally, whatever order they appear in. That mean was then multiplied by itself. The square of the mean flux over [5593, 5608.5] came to 7.7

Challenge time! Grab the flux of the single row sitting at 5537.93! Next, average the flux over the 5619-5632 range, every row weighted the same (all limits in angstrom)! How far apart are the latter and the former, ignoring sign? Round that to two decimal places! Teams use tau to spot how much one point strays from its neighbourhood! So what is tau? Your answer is 0.07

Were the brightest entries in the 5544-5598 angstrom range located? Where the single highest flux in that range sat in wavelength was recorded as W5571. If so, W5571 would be 5591.75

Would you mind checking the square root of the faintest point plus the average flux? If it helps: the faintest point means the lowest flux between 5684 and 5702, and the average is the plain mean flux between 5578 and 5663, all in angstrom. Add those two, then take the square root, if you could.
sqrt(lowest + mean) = 2.309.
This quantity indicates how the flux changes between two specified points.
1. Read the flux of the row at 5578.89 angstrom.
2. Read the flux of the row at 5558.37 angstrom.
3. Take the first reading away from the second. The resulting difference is 0.50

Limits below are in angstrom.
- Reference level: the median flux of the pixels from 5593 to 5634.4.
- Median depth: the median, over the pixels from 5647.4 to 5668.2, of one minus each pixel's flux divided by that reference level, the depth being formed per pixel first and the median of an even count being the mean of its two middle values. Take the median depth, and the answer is 0.04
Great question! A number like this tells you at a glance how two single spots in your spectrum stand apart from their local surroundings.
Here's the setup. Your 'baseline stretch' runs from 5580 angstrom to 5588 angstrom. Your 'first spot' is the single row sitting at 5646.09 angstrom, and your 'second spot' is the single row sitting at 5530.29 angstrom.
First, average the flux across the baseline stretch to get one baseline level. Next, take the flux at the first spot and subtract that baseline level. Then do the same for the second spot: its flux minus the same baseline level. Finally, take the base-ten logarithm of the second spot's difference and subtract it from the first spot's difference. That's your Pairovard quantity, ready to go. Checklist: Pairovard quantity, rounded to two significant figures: 0.27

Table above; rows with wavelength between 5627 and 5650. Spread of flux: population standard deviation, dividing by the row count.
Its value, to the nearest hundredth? 0.20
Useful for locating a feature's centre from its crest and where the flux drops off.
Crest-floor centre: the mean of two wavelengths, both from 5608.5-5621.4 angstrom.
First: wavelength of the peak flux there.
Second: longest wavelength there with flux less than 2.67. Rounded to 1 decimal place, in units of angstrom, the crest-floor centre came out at 5613.7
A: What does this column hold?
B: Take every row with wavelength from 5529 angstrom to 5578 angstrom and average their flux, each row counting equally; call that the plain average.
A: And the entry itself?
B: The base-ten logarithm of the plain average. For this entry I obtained 0.448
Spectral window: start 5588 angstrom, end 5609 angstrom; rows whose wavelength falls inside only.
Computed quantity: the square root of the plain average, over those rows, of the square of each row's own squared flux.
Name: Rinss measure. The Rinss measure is 9.9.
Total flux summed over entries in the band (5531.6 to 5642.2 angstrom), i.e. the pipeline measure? 121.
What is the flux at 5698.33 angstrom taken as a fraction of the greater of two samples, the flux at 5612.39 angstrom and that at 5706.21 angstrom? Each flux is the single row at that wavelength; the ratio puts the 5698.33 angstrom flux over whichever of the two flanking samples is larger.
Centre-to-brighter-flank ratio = 0.96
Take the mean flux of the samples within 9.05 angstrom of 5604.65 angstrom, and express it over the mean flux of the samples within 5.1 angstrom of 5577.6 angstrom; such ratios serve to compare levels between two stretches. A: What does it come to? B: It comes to 1.01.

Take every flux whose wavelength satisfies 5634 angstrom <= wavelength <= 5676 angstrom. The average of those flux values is 2.70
